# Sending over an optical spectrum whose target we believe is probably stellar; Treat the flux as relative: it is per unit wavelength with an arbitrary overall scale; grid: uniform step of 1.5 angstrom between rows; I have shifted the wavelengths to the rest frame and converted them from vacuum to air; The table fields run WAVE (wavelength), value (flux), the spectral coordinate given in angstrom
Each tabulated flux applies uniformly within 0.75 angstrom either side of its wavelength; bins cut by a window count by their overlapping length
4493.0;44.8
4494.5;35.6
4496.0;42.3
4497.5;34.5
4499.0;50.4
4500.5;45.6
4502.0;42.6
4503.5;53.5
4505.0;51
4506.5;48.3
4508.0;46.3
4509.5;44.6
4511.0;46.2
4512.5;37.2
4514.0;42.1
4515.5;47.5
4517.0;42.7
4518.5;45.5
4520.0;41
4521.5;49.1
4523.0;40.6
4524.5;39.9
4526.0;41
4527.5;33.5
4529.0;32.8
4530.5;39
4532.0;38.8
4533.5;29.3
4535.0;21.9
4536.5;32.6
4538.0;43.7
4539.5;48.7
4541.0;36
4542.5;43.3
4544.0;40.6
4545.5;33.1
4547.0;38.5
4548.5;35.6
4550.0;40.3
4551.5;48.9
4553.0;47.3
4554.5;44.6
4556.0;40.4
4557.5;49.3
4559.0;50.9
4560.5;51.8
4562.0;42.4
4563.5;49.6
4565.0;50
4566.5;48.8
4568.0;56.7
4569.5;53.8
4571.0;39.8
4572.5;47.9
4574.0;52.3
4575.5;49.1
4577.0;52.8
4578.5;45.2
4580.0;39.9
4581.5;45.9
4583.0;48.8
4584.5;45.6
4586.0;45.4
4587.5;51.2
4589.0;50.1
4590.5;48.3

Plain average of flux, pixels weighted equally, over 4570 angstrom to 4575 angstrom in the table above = 47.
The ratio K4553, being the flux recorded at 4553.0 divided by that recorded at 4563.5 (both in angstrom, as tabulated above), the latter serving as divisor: 0.95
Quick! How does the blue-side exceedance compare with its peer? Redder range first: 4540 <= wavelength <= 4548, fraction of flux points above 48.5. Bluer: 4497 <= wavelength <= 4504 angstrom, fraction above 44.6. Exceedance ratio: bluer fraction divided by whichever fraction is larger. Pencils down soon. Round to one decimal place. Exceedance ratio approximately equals 1.0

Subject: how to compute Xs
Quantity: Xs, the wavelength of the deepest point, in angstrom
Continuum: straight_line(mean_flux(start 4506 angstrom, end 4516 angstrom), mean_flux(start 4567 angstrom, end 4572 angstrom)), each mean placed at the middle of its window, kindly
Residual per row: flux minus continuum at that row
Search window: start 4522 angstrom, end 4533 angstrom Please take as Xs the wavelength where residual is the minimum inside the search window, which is 4529.0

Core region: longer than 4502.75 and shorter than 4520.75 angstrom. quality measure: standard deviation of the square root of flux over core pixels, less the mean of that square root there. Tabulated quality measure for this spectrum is -6.4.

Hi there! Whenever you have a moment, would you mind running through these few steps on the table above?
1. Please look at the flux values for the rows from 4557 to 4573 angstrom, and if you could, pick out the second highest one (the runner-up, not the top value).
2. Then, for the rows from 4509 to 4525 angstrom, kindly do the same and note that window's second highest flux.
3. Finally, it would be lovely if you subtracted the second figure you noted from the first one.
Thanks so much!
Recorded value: 6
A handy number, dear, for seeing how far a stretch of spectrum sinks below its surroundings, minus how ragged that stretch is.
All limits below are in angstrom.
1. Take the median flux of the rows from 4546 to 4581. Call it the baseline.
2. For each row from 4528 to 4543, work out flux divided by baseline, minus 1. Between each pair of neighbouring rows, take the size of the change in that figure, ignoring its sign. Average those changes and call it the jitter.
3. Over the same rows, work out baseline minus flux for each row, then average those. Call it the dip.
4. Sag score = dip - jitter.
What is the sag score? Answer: 12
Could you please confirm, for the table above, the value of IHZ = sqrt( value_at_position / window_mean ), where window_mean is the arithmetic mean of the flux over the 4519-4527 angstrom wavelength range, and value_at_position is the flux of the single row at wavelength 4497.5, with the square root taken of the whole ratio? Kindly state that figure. 0.90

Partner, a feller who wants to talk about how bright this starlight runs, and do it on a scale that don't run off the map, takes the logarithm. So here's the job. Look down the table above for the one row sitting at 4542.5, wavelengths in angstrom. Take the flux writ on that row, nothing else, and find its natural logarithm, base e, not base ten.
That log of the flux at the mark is 3.77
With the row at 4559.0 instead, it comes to 3.93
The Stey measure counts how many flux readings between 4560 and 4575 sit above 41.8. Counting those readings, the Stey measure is 9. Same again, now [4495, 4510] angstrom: 9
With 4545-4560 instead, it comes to 5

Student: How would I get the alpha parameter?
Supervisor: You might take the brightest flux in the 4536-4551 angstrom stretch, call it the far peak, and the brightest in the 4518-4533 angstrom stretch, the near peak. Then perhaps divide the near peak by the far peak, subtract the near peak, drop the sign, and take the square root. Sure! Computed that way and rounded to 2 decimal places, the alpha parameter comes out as 6.93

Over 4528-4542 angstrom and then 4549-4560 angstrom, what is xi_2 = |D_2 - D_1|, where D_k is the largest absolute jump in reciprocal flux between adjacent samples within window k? 0.0105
